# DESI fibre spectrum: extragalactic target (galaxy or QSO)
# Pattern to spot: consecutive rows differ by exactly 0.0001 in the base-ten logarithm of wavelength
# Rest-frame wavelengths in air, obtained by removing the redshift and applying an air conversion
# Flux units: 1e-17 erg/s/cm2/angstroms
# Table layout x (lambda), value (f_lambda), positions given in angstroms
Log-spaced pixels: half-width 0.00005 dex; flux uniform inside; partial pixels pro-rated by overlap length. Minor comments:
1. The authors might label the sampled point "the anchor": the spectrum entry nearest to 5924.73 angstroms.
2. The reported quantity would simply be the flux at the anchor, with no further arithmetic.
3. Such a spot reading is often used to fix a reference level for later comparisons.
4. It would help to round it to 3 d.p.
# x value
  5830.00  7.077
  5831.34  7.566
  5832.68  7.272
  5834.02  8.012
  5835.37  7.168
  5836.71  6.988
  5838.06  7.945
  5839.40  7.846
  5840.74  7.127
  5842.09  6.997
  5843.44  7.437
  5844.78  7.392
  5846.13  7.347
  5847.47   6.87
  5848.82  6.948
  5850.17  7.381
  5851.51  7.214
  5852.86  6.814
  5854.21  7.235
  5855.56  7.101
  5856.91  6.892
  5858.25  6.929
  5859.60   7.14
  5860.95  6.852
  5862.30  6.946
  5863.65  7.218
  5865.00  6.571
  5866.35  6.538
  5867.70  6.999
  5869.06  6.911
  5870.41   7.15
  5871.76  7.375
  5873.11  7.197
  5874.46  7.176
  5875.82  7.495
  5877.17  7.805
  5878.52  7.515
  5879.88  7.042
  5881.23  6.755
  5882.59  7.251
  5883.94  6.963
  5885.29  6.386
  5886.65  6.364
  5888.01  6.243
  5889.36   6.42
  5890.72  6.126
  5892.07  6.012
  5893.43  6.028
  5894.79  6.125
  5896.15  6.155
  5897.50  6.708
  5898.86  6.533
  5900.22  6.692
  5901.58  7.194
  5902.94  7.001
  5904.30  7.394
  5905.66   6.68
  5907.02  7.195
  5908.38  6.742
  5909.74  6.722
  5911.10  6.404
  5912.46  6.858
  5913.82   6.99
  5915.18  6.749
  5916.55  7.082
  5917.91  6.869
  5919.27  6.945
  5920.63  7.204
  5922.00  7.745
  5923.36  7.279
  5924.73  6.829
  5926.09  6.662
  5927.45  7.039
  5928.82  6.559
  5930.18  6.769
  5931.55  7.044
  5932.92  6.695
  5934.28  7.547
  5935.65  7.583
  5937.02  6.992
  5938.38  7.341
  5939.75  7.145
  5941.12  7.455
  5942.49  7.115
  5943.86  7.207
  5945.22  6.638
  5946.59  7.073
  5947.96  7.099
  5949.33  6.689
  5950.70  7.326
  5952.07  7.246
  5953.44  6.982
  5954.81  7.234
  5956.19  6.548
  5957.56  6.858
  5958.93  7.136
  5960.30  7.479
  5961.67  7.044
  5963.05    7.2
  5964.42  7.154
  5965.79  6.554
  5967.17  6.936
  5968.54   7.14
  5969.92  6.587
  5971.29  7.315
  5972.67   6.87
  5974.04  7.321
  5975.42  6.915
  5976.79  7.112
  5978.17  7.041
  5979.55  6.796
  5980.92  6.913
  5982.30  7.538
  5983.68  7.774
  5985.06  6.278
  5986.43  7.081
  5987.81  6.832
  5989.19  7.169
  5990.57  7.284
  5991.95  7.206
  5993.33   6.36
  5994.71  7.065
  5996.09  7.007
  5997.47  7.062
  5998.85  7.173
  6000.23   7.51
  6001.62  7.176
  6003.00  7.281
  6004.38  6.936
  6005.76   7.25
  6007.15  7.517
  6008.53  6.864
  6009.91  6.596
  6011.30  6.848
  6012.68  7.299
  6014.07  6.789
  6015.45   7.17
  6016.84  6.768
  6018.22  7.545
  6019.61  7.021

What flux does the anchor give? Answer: 6.829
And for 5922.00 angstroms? 7.745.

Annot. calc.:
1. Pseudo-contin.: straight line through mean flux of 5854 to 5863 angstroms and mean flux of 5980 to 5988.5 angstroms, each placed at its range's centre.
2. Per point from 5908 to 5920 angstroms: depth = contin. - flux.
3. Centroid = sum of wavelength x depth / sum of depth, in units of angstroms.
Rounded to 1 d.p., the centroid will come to 5912.1 angstroms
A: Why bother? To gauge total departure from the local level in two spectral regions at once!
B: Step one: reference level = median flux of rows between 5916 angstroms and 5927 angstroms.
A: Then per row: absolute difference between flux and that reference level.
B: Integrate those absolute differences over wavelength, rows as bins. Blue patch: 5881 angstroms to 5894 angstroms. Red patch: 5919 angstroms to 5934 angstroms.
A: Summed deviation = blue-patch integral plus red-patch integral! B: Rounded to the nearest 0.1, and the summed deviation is 12.1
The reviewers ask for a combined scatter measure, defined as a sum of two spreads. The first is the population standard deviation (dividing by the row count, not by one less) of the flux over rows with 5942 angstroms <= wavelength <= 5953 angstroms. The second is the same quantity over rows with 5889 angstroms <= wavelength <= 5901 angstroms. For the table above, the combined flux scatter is 0.50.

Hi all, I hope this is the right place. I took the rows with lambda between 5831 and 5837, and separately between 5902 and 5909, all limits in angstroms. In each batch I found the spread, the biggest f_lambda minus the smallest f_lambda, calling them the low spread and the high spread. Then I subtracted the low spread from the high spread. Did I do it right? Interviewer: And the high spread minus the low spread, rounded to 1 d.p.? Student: -0.3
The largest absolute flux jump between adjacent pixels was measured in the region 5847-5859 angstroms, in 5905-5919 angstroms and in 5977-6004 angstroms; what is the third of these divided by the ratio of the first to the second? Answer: 1.8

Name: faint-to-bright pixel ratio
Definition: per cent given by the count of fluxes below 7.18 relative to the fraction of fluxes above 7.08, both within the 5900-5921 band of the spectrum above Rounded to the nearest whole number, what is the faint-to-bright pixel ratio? 3840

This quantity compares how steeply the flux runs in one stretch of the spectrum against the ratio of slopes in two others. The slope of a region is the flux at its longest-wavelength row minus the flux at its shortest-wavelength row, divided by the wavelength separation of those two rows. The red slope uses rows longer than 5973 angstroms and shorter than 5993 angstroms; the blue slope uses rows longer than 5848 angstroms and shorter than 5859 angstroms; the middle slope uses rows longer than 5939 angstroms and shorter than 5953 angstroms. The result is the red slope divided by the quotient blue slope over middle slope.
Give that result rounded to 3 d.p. 0.026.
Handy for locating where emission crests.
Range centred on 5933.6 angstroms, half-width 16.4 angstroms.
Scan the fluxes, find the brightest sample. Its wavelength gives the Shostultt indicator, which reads 5922.00 angstroms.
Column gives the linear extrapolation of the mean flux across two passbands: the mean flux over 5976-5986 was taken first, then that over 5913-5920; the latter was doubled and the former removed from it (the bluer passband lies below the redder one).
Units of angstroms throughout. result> 6.8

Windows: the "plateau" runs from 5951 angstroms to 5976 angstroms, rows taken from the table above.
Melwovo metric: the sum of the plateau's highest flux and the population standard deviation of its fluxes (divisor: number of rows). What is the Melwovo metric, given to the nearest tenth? 7.7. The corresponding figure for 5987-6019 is 7.8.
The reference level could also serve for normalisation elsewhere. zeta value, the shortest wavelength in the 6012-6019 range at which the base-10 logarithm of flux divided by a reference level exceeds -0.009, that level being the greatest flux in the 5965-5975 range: 6012.68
